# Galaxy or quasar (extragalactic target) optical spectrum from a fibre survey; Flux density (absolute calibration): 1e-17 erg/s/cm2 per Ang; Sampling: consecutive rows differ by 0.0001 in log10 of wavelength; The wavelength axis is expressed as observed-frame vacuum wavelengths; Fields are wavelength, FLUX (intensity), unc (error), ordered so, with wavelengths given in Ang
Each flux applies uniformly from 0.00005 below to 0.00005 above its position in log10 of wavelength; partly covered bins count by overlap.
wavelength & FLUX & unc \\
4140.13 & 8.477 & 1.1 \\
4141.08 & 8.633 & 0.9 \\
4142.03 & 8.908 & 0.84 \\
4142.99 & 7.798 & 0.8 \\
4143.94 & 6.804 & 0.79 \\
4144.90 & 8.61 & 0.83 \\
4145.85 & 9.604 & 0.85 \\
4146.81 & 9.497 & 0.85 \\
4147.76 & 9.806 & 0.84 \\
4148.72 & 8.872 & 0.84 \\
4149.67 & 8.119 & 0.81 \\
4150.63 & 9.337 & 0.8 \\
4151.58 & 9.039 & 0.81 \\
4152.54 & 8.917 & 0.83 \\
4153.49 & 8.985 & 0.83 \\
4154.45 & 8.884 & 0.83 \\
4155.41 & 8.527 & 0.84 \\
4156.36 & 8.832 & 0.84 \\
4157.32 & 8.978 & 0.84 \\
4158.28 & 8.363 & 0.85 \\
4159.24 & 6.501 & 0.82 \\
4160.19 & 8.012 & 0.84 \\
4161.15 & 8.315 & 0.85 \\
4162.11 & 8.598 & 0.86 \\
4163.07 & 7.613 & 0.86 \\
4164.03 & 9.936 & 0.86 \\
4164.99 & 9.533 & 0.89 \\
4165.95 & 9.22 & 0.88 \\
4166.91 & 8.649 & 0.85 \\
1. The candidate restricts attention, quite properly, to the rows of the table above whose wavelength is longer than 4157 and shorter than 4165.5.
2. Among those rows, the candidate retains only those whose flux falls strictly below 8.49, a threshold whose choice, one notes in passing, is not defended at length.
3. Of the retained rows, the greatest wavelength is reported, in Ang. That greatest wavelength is 4163.07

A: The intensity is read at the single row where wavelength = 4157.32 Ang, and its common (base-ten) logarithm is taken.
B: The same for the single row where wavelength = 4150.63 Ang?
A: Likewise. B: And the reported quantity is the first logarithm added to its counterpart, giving 1.92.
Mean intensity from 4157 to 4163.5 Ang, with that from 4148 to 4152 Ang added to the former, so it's 16.9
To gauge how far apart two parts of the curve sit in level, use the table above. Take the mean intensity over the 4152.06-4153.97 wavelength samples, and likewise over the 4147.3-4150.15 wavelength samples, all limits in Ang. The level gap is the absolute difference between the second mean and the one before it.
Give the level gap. 0.0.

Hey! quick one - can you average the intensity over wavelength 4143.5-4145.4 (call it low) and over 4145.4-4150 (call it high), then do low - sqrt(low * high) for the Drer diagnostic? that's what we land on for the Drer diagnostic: -0.70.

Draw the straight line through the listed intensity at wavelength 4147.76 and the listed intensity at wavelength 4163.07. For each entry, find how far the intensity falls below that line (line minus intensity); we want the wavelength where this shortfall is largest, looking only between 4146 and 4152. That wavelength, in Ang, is 4149.67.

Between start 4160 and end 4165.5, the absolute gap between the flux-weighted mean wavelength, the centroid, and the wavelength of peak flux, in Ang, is 1.3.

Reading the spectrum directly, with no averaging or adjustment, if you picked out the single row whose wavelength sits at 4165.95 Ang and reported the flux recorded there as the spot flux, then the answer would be 9.22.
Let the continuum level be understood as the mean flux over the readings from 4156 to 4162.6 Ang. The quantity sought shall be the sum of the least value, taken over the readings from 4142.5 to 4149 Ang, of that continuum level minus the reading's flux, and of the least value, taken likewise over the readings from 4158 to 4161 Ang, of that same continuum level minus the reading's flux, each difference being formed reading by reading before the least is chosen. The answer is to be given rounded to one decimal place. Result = -1.7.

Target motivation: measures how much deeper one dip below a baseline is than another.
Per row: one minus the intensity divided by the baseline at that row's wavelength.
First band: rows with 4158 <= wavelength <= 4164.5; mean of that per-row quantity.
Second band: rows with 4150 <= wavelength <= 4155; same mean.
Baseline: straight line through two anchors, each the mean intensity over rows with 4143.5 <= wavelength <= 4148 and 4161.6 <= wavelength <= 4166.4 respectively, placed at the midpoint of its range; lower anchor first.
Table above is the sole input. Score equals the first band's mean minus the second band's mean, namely 0.10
